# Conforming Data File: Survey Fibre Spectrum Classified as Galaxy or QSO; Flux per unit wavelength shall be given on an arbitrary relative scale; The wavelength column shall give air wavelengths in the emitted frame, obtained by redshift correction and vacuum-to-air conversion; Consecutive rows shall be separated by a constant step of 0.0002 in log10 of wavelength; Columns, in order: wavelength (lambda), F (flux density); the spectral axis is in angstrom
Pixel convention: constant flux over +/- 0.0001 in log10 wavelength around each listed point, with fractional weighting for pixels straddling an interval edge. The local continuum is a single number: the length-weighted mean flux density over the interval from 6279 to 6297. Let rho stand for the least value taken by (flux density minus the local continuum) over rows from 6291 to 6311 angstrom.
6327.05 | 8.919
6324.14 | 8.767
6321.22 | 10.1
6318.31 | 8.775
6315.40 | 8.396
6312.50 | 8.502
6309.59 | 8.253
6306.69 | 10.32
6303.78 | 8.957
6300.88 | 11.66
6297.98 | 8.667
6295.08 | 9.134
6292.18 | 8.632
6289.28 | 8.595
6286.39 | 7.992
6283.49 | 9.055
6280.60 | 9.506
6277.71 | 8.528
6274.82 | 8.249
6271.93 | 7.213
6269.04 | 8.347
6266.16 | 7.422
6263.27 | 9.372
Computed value -0.6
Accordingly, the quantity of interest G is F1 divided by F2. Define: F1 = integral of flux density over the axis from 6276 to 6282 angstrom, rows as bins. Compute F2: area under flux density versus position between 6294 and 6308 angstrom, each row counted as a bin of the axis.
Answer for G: 0.39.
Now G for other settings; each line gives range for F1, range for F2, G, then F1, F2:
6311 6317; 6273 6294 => 0.28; 51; 181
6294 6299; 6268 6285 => 0.31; 45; 144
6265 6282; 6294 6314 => 0.75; 140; 187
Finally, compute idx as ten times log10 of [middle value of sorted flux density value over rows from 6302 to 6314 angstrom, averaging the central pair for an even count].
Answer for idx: 9.41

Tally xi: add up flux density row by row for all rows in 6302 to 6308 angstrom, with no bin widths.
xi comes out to 19.3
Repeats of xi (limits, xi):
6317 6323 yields 18.9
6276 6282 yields 18.0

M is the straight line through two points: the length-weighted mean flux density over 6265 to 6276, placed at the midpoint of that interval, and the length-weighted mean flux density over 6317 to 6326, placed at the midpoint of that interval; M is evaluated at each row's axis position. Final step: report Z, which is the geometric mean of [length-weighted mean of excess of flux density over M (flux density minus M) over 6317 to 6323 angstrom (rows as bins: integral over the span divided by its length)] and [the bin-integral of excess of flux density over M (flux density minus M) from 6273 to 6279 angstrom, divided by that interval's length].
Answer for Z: 0.3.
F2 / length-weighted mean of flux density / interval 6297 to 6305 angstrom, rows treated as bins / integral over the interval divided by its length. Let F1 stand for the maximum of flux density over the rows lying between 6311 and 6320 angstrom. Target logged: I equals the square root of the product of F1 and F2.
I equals 9.3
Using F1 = 8.775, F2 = 9.9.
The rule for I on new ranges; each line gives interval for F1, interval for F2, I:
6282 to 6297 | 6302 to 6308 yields 9.4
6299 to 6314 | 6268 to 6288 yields 9.9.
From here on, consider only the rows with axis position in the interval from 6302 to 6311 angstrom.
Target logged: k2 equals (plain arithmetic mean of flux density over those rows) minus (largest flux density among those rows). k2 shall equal -1.1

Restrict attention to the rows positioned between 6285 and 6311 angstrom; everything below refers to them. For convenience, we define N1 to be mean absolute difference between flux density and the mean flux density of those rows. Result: 0.82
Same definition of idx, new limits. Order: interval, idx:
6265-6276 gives 8.94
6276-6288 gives 9.44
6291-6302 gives 9.49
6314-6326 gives 9.43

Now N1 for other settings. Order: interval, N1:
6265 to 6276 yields 0.49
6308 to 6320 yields 0.16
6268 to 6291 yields 0.49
